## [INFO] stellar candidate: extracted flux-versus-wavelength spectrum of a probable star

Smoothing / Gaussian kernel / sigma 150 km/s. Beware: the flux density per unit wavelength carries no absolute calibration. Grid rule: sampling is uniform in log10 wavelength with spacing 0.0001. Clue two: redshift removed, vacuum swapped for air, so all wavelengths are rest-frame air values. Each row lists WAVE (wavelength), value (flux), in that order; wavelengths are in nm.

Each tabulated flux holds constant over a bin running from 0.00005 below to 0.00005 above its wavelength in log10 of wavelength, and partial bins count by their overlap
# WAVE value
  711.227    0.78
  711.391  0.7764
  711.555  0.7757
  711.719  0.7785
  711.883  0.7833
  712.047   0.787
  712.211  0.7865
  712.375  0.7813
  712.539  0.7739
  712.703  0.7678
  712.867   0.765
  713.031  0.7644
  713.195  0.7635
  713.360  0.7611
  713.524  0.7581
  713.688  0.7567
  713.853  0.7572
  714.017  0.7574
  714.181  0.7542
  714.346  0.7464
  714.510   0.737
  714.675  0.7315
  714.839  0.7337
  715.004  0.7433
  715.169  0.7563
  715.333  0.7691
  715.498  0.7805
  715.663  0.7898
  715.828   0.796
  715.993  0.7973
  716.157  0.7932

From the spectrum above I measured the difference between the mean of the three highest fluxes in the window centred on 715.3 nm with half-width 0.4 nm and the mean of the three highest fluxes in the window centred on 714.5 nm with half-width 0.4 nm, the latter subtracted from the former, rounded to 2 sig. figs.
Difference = 0.034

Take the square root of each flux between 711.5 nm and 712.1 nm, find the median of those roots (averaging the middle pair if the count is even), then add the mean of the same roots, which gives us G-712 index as 1.77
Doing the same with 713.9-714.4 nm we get 1.74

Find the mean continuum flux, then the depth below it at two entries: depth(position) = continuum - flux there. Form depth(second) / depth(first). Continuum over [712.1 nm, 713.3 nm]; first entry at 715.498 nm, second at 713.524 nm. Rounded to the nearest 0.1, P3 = -1.6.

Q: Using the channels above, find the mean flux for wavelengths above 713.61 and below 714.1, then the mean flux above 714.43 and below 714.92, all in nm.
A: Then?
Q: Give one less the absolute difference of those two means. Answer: 0.977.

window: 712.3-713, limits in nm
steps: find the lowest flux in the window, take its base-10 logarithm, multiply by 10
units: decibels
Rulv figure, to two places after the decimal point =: -1.16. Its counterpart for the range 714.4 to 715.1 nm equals -1.36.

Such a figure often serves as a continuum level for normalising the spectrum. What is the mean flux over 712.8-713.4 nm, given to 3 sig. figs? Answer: 0.763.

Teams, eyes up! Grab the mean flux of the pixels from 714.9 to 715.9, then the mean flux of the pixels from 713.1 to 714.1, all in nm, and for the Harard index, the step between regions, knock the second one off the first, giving 0.01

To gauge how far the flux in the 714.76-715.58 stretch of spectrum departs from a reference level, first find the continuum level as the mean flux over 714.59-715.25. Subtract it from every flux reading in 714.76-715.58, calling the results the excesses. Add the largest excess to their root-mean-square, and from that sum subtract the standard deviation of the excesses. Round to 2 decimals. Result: 0.05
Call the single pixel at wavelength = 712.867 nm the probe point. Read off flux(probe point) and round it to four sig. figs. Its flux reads 0.7650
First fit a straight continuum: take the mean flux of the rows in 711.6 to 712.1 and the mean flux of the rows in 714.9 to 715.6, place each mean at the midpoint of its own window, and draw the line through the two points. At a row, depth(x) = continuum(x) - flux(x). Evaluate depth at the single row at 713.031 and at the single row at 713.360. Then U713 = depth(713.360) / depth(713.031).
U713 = 1.1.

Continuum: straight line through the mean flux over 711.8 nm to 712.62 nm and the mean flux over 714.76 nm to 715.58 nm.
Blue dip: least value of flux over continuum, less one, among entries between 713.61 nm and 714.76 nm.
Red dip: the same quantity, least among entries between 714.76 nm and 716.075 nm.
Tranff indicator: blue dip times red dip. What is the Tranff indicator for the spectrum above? 0.0013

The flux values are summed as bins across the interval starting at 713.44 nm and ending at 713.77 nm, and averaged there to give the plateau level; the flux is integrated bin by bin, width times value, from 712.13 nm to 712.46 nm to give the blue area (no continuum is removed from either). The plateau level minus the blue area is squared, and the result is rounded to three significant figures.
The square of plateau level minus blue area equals 0.250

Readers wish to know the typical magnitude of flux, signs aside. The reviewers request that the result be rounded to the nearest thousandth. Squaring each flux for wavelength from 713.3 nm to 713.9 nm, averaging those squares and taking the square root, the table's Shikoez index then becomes 0.758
